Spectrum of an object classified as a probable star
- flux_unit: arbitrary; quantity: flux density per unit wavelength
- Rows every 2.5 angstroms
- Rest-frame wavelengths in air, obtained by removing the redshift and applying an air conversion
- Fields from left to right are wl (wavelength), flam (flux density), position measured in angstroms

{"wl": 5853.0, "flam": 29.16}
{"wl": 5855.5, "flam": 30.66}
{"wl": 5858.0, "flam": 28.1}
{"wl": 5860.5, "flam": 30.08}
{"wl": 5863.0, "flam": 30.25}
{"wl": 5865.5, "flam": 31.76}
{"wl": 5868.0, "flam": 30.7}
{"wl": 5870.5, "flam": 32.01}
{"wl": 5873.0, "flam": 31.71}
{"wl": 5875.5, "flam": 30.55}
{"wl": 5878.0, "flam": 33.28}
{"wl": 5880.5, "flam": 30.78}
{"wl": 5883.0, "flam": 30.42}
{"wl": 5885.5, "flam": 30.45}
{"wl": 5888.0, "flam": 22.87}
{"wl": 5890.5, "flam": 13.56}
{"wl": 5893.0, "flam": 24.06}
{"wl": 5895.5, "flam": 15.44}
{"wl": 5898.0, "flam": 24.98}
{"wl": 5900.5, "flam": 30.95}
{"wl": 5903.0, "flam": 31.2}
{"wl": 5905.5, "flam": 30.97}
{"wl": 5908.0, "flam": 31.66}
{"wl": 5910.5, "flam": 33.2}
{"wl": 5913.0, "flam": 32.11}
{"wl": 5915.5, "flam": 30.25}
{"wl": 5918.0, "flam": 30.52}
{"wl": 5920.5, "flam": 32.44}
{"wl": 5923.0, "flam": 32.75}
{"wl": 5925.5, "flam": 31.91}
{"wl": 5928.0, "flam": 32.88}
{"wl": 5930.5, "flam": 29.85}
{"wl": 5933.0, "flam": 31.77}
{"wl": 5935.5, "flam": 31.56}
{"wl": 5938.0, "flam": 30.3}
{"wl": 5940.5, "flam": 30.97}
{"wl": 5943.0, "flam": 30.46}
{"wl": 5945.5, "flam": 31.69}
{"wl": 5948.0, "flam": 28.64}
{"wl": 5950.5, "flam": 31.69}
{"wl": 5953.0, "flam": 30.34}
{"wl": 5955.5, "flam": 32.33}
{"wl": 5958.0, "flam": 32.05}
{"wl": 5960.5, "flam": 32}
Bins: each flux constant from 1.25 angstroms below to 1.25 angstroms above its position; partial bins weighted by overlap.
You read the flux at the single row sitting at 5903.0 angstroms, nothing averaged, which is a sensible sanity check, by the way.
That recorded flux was 31.2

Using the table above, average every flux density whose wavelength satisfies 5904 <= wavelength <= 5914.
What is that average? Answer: 32.0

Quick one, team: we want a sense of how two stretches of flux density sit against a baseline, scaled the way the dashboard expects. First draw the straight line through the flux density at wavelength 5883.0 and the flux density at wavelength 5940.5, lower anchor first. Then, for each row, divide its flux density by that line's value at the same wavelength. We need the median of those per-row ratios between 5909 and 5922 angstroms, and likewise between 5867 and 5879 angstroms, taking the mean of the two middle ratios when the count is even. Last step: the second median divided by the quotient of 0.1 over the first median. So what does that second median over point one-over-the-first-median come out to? 10.9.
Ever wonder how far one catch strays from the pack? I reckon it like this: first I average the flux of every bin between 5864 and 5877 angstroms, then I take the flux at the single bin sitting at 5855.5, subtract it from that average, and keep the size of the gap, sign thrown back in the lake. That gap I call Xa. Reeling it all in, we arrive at 0.7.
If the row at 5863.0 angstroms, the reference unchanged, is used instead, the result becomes 1.1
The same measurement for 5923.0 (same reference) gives 1.4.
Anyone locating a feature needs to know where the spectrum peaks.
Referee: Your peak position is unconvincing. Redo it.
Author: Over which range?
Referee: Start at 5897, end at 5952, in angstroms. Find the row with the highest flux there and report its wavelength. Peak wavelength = 5910.5 angstroms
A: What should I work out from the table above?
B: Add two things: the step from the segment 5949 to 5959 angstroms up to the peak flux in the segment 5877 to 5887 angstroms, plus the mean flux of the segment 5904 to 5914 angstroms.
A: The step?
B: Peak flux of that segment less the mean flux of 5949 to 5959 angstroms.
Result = 33.7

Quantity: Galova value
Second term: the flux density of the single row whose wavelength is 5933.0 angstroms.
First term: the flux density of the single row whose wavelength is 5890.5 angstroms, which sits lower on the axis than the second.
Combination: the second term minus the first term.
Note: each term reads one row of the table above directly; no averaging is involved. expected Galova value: 18.2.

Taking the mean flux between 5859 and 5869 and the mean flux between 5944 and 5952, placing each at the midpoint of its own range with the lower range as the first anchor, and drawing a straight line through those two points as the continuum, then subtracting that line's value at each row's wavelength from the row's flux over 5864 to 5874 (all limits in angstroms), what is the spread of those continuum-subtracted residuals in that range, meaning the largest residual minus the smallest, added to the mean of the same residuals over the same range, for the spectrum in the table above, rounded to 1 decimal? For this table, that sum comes 2.2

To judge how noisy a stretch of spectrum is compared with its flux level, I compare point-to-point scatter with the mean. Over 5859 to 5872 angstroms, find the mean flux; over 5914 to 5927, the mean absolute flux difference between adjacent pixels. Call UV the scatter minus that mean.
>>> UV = -30.1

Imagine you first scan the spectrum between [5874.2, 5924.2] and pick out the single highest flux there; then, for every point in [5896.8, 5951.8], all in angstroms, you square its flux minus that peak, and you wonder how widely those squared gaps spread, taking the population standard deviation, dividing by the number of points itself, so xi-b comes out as 14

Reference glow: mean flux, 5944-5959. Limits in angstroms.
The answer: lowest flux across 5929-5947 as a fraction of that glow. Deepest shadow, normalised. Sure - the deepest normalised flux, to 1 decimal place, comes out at 1.0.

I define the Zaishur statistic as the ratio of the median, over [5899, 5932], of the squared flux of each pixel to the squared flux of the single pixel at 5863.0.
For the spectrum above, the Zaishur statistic 1.10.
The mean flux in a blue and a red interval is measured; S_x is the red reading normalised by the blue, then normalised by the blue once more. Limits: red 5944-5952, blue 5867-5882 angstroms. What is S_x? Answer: 0.0309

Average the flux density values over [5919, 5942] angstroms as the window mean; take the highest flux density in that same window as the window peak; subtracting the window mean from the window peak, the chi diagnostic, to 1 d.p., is 1.3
